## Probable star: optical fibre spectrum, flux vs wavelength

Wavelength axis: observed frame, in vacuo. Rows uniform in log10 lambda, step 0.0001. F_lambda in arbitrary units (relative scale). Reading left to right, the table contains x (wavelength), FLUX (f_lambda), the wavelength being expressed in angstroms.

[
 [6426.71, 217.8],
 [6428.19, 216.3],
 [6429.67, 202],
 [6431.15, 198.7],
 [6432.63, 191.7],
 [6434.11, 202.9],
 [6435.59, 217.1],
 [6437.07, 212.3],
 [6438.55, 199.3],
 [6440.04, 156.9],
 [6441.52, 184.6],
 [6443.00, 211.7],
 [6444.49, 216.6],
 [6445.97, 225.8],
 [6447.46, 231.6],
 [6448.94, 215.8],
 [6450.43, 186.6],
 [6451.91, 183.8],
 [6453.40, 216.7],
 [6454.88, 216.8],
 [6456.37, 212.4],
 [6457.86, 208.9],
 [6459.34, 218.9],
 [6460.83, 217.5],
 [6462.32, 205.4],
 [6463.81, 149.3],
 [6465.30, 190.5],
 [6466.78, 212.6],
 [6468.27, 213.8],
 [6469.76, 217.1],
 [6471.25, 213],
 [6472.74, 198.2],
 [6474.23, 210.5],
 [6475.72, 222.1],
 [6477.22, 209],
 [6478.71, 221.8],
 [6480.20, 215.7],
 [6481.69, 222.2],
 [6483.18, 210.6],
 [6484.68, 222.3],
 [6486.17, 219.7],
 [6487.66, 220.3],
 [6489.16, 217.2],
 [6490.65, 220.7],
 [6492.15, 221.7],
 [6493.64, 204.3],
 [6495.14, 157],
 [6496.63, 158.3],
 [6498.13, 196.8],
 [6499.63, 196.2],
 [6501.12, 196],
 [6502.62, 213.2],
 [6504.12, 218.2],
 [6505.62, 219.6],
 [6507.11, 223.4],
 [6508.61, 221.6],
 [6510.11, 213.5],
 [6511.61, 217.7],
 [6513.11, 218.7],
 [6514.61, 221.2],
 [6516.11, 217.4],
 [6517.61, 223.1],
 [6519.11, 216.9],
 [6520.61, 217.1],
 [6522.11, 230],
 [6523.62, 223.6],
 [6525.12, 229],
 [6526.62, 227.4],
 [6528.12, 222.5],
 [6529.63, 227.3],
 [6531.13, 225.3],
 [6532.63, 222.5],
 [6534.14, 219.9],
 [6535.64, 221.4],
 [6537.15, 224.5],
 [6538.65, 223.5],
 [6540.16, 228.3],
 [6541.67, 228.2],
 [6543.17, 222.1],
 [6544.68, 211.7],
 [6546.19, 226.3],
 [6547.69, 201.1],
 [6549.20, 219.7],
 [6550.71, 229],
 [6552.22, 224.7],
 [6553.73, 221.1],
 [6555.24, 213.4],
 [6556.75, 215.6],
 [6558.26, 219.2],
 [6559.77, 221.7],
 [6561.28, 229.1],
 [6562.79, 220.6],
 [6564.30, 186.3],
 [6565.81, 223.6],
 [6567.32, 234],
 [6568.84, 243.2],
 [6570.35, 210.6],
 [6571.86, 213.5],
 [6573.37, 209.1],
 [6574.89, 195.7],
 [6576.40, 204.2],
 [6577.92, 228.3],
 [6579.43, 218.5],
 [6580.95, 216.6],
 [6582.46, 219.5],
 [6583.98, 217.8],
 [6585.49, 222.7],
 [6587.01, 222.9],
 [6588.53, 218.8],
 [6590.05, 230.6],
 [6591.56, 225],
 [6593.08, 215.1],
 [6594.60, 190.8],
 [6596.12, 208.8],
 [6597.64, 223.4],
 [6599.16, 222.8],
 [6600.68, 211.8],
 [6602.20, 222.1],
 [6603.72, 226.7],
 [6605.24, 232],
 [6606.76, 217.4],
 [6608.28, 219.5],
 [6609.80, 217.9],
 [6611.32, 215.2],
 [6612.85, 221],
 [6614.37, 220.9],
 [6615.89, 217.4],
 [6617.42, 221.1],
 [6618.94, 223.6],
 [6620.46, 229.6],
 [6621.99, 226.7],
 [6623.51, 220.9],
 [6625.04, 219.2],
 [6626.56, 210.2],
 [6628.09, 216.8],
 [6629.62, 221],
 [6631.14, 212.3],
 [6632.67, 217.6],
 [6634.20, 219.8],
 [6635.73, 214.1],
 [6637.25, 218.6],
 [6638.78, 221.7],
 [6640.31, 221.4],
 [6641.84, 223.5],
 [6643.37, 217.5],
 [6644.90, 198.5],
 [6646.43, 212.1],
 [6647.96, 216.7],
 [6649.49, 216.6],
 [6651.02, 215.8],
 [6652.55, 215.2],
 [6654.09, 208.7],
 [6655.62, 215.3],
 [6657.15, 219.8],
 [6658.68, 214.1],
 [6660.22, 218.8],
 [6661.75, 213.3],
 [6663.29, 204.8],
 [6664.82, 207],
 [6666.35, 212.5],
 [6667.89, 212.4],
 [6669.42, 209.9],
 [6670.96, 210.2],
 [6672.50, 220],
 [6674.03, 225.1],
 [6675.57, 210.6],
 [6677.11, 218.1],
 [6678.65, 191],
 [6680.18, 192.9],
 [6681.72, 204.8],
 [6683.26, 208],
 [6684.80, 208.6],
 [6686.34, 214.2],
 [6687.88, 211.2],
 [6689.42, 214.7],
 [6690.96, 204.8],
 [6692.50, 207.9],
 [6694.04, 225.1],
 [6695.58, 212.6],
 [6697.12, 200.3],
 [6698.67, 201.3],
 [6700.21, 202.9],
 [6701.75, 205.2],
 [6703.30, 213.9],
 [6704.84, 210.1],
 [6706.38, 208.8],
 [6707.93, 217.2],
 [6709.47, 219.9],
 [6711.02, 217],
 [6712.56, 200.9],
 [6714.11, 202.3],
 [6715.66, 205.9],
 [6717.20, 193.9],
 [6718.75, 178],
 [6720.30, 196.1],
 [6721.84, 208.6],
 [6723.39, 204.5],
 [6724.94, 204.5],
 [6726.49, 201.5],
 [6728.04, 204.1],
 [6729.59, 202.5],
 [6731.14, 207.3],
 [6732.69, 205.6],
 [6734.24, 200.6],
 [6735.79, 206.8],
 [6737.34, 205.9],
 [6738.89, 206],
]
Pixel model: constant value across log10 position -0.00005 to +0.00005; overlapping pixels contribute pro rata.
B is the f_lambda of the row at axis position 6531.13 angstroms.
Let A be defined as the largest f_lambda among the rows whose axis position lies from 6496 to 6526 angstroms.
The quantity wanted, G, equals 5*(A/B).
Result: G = 5.1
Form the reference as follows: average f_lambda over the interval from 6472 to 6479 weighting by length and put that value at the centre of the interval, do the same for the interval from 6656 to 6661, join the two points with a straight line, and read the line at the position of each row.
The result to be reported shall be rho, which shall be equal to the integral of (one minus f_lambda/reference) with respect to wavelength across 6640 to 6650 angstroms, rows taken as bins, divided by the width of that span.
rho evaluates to 0.010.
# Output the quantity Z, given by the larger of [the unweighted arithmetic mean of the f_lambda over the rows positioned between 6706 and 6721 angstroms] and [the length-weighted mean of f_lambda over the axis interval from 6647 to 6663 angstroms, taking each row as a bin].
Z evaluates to 215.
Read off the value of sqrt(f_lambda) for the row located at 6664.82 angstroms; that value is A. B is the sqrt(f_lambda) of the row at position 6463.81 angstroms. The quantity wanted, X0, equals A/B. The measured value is 1.18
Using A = 14.39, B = 12.2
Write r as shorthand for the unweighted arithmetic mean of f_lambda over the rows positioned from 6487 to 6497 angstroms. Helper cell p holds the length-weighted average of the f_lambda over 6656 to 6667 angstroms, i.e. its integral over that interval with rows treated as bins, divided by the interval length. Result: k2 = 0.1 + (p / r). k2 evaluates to 1.166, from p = 213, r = 200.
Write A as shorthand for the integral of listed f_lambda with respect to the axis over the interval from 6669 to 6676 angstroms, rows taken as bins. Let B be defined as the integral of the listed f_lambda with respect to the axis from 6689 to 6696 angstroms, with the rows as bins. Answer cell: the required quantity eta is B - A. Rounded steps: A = 1509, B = 1492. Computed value -17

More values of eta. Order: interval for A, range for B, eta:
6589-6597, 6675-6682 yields -292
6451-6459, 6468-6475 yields -192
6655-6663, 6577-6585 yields 36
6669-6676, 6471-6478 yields -37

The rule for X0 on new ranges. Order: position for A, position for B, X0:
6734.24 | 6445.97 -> 0.94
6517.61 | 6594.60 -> 1.08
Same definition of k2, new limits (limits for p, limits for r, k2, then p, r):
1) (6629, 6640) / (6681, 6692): 1.141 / 218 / 209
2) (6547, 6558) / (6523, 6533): 1.066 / 218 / 225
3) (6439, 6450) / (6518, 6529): 1.017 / 205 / 224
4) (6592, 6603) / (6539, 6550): 1.073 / 214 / 220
